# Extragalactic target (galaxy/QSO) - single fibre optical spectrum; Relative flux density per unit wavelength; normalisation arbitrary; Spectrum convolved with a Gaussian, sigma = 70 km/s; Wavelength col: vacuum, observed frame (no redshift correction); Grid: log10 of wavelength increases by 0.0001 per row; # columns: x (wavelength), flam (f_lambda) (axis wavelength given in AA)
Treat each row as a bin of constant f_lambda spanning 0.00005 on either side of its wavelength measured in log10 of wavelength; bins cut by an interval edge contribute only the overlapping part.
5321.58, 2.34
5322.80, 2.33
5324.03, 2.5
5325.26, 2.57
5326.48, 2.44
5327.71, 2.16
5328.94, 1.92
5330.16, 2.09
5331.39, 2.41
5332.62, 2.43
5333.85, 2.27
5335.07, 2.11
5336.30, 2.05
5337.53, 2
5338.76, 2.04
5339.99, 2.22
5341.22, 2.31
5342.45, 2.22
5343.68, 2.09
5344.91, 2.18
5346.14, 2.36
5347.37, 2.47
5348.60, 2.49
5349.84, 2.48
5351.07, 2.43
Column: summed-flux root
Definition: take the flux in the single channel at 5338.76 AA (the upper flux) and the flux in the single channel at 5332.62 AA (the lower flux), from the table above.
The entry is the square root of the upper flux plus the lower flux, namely 2.114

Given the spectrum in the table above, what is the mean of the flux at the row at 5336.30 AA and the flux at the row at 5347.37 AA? 2.26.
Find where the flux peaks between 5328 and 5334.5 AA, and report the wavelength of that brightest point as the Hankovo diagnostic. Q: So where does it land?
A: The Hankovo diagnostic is 5332.62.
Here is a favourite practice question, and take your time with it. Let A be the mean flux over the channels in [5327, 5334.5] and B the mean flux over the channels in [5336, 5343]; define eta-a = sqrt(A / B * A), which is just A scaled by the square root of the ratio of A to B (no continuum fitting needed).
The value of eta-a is 1.51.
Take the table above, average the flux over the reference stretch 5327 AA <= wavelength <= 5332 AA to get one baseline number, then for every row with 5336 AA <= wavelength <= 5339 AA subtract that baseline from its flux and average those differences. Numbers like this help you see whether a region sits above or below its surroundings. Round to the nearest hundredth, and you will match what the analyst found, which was -0.12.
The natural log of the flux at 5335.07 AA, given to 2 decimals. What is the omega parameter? 0.75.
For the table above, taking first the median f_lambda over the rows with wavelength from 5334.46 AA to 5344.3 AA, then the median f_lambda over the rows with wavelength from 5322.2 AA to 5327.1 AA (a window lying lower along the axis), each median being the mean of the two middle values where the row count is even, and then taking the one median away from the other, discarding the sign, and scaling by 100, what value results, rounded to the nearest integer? 37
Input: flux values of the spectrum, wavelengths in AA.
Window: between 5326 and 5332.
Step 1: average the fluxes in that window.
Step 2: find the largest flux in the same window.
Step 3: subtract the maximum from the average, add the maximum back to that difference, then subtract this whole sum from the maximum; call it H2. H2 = 0.24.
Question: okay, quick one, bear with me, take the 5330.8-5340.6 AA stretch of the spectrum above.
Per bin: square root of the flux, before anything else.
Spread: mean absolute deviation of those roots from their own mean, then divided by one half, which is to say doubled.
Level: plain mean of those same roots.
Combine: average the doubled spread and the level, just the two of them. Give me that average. 0.787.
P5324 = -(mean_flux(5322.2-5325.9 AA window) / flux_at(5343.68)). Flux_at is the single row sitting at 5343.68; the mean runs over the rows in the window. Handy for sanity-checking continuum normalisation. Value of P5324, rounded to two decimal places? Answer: -1.18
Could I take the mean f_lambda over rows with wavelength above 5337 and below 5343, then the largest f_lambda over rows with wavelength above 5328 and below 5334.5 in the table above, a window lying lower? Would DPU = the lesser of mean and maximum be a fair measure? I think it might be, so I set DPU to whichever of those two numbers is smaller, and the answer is 2.16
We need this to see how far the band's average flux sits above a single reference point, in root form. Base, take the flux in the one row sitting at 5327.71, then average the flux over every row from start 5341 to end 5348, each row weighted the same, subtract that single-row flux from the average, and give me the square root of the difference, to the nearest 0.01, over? 0.33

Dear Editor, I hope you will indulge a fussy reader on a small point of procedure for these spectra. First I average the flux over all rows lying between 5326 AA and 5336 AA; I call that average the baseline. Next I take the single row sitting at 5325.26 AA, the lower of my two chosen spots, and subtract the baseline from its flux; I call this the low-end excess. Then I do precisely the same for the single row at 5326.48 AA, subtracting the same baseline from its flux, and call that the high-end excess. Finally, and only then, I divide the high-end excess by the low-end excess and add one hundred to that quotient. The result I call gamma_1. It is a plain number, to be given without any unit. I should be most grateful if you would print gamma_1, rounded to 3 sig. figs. 101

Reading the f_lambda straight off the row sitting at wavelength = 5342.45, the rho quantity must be 2.22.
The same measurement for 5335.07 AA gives 2.11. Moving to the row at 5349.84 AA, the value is 2.48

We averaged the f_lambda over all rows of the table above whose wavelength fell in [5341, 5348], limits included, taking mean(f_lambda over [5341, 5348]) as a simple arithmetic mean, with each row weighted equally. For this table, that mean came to 2.27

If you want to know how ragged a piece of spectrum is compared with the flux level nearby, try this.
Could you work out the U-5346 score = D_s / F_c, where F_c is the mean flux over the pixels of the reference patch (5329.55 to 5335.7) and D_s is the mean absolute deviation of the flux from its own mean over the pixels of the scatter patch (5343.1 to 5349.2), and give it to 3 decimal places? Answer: 0.065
